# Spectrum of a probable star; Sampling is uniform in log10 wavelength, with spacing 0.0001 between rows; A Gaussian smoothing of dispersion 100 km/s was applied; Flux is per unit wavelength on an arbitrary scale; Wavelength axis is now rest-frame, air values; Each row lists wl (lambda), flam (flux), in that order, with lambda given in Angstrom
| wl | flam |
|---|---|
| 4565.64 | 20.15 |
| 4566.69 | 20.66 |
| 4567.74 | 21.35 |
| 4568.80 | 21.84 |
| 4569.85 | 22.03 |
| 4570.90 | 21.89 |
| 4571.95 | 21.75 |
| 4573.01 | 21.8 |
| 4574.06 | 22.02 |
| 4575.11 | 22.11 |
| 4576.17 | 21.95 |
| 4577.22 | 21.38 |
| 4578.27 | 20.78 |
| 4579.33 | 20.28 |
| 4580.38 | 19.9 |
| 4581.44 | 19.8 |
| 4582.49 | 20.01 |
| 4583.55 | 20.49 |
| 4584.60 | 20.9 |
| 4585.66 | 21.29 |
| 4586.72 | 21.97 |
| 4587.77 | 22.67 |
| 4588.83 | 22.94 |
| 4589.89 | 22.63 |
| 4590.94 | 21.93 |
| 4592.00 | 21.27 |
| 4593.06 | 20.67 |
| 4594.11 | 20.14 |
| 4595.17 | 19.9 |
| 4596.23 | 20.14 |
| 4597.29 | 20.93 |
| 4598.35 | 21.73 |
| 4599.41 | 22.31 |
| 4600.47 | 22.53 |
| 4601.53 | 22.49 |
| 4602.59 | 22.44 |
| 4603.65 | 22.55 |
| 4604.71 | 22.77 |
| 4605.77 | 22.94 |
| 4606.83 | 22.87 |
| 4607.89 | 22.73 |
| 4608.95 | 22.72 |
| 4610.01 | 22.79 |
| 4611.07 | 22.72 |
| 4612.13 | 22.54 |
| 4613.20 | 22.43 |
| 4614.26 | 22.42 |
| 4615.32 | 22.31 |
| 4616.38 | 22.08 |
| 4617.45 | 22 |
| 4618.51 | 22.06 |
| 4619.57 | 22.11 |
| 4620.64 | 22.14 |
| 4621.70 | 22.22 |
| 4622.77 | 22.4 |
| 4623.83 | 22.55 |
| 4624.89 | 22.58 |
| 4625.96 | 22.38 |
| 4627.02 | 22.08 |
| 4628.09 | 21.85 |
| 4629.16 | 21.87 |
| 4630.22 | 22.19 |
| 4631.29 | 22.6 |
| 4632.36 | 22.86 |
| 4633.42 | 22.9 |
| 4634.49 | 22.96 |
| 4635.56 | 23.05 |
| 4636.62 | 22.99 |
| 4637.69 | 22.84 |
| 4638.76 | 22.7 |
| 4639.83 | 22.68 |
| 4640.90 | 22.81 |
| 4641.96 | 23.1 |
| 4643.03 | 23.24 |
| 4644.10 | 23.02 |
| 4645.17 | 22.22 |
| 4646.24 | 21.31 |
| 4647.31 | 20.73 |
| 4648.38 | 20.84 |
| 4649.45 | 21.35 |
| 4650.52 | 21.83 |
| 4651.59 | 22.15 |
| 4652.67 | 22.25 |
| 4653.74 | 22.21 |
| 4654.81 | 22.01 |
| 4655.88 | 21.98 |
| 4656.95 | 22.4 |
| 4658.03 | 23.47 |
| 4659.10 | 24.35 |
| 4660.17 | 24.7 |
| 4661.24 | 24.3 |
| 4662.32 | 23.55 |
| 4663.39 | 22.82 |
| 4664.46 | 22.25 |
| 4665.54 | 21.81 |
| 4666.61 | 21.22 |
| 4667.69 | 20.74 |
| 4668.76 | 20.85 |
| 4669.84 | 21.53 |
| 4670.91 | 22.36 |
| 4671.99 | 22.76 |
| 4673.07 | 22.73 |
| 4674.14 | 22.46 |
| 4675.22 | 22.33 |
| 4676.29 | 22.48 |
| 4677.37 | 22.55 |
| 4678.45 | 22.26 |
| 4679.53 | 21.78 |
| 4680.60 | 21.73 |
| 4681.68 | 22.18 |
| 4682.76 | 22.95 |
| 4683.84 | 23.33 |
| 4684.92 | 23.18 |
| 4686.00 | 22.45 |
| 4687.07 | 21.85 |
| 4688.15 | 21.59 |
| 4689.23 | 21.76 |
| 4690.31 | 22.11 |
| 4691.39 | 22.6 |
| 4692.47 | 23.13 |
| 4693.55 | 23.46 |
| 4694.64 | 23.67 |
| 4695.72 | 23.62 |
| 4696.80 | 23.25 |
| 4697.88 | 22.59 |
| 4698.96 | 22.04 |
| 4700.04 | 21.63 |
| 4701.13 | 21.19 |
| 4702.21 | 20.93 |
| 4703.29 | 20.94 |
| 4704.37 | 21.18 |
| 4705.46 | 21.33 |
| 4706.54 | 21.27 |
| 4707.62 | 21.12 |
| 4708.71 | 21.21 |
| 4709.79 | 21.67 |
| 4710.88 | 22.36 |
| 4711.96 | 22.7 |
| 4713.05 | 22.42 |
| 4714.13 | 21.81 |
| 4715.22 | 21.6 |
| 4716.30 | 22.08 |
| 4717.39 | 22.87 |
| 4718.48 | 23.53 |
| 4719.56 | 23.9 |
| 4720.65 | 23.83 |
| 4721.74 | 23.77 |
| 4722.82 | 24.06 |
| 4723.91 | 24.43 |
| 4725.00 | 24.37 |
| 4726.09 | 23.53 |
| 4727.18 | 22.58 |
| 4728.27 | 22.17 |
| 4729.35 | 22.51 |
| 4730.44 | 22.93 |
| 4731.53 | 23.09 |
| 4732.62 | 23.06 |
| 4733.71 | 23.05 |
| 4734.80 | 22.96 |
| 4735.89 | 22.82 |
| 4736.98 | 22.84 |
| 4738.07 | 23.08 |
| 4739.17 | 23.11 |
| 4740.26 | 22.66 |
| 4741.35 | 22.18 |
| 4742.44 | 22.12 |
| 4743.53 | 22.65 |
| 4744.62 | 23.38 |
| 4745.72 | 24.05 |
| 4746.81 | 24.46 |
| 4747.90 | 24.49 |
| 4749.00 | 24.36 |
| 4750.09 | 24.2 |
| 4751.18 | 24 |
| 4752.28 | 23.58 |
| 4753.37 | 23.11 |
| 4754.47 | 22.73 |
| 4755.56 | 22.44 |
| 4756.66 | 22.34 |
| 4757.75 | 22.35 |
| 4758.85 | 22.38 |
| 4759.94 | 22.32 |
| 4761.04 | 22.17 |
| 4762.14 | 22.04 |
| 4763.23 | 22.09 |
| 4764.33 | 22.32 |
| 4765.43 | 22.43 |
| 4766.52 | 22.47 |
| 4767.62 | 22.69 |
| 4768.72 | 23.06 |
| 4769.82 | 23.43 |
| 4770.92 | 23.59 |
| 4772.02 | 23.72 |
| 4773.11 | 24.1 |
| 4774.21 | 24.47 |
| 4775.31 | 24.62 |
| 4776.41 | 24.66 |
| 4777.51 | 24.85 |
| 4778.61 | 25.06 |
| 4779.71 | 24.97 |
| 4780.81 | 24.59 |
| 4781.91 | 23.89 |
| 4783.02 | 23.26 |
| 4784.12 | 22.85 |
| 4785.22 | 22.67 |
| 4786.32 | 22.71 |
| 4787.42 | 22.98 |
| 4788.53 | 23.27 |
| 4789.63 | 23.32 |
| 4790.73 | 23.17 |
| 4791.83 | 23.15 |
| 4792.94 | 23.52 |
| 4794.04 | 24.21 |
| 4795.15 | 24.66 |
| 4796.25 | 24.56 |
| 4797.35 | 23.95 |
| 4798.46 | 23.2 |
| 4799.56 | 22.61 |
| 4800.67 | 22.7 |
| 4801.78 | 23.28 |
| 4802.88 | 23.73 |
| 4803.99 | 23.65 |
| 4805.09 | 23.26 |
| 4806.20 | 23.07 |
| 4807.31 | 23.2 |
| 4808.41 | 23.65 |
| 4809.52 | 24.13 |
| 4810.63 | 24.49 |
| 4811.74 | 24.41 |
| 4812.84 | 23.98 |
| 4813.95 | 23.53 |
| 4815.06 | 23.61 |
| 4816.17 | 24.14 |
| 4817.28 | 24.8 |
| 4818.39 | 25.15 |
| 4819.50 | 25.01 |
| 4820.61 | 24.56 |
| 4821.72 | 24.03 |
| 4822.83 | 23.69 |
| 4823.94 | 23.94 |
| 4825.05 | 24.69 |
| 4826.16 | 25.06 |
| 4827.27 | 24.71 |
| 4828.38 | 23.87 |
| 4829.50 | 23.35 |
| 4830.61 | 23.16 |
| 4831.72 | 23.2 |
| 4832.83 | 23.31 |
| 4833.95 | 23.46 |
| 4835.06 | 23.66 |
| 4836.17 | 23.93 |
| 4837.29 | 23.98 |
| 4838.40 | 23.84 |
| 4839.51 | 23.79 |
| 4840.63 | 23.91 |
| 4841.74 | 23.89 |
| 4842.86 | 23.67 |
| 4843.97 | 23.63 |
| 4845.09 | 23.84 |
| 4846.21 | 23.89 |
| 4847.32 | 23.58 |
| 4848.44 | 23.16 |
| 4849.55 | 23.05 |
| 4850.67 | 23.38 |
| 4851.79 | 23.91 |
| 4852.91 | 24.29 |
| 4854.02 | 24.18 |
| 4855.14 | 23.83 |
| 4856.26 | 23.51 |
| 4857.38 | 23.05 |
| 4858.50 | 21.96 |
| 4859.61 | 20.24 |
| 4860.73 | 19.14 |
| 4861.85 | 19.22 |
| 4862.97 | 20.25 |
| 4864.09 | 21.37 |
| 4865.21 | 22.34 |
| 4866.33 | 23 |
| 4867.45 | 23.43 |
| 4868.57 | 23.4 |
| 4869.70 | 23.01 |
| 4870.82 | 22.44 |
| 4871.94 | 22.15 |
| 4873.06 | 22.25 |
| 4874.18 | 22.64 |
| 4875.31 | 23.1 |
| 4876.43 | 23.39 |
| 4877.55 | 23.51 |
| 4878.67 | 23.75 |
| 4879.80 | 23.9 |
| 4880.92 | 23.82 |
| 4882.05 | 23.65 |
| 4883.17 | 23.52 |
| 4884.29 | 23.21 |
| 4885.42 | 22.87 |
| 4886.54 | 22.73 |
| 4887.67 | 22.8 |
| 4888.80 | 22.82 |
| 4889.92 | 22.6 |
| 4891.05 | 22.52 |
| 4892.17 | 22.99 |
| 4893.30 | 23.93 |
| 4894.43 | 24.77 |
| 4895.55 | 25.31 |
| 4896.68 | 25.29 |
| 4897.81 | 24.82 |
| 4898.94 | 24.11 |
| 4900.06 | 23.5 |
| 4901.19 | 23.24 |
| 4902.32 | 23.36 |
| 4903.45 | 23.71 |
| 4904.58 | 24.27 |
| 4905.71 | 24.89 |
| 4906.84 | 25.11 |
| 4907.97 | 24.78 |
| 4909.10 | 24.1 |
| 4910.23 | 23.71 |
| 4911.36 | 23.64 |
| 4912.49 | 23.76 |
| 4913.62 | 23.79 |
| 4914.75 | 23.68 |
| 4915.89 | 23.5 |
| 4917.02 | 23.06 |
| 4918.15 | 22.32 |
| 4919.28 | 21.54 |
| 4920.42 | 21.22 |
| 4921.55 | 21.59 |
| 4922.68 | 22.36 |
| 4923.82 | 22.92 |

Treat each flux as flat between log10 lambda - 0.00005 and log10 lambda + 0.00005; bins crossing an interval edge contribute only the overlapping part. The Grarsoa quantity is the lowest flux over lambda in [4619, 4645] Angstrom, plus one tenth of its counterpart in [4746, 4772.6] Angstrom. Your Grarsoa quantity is 24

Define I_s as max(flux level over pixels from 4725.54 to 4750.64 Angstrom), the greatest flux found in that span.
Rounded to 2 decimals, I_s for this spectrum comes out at 24.49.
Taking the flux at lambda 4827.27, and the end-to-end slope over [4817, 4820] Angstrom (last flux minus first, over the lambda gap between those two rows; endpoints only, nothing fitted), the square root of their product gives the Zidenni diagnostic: 1.5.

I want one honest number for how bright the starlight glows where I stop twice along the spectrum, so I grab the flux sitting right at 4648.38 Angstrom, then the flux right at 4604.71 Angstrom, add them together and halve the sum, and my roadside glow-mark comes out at 21.8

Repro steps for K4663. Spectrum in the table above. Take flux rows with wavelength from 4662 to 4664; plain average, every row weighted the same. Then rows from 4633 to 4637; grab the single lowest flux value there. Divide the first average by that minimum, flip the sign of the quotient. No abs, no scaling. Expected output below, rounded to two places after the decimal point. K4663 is -1.01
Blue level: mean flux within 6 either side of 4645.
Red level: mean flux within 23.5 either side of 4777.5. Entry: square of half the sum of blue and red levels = 516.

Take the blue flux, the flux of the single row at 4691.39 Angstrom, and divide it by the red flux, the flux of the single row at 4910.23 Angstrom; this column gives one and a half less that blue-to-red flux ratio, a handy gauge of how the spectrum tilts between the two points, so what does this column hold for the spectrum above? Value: 0.55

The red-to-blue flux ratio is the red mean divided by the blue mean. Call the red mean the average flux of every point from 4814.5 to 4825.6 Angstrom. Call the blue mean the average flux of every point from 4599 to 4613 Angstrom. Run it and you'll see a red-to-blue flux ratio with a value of 1.08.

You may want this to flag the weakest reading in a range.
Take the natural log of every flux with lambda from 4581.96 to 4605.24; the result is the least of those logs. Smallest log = 2.991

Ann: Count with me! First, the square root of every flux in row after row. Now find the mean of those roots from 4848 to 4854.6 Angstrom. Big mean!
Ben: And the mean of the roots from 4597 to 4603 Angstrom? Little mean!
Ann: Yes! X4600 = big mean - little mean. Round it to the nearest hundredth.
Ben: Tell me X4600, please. 0.17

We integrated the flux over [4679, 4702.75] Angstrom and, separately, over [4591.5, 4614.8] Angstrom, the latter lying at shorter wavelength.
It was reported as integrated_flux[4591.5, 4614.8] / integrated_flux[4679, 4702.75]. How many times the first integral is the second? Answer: 0.963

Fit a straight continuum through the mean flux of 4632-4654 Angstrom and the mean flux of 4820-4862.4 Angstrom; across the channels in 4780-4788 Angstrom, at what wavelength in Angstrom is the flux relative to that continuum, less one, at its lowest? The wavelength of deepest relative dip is 4785.22 Angstrom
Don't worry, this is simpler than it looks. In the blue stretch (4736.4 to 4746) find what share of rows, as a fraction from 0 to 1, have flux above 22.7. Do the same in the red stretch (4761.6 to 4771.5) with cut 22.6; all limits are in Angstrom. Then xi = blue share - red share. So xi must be 0.11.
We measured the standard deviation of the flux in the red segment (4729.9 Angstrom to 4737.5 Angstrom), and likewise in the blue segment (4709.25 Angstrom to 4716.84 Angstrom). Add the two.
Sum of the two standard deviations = 0.5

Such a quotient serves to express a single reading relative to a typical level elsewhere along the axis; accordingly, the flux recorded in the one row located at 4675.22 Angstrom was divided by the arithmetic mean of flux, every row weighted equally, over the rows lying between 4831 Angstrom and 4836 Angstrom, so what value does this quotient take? 0.95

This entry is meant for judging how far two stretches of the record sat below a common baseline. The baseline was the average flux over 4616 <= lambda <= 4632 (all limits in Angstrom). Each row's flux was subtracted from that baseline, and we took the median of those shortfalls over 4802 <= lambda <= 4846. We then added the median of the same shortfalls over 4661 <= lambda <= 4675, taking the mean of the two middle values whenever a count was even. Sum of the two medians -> -1.8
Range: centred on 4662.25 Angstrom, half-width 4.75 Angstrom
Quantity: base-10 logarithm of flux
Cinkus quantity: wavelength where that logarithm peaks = 4660.17 Angstrom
